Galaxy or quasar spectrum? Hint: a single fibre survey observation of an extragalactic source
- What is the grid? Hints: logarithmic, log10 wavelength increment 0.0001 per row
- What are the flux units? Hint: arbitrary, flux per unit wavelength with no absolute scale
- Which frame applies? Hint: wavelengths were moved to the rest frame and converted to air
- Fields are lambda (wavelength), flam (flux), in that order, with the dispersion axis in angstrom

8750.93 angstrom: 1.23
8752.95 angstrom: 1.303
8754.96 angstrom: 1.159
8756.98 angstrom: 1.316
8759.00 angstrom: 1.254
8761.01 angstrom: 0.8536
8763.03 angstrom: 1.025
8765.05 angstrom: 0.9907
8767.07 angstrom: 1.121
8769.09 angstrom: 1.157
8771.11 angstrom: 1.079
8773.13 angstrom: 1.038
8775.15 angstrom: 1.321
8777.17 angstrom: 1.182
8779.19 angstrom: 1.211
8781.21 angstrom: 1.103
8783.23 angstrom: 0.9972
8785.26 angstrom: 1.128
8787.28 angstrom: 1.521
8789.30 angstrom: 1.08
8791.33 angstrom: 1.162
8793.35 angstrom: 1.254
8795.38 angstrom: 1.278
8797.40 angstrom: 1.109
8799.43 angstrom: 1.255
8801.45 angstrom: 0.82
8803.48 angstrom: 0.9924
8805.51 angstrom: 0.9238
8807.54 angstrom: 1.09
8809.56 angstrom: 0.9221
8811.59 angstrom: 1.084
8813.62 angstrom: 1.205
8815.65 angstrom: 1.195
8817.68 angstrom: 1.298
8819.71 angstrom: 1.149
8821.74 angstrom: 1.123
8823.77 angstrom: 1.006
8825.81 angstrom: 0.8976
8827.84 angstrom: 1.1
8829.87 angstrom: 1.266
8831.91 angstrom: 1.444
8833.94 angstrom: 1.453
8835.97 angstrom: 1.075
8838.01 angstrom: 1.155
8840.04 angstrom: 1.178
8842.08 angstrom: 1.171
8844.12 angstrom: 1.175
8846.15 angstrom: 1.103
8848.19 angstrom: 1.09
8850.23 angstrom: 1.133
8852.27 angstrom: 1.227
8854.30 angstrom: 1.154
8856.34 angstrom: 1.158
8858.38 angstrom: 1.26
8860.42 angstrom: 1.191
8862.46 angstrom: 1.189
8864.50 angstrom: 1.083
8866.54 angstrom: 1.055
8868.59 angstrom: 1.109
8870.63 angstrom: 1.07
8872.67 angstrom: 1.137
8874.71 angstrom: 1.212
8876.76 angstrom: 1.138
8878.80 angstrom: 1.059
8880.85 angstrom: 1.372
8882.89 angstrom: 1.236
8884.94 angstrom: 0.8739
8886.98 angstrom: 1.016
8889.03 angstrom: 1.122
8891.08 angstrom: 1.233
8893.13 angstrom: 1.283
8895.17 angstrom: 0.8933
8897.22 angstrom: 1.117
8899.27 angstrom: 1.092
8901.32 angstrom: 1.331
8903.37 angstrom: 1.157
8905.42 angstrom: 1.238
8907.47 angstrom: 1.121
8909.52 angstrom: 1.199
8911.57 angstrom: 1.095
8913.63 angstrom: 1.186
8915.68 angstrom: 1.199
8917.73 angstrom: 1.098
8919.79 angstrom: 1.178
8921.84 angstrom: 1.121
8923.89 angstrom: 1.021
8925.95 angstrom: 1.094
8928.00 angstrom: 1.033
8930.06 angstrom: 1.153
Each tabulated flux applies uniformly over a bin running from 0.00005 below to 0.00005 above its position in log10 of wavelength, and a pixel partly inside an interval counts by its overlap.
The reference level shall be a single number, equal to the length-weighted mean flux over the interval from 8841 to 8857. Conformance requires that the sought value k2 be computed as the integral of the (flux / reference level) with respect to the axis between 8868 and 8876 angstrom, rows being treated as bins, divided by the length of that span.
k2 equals 0.98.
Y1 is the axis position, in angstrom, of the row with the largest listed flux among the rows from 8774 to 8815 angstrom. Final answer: 8787.28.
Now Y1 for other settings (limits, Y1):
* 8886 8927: 8901.32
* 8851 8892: 8880.85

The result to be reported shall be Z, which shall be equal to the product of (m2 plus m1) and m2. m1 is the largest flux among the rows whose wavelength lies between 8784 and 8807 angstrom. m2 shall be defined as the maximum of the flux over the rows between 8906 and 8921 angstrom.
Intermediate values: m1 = 1.521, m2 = 1.199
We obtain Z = 3.26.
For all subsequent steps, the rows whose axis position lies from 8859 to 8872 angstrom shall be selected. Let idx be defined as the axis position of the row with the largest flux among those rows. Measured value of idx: 8860.42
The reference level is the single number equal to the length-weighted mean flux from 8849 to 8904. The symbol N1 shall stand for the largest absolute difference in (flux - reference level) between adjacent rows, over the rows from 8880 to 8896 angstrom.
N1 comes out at 0.39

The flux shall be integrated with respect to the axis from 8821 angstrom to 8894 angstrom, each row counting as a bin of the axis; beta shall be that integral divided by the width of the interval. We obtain 1.154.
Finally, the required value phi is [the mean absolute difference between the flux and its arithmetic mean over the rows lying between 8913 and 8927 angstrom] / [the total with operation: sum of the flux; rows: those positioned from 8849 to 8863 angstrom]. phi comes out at 0.0061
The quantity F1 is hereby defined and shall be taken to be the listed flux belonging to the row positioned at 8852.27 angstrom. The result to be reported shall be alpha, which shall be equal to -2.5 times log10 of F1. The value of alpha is -0.22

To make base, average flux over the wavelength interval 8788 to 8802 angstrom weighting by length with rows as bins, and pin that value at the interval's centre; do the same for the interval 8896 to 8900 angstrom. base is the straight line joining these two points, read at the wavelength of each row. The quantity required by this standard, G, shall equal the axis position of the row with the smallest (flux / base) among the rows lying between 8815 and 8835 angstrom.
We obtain 8825.81 angstrom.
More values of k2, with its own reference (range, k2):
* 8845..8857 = 0.99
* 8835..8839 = 0.97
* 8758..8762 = 0.92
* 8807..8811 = 0.87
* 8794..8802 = 0.99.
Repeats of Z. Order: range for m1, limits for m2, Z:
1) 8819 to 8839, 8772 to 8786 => 3.66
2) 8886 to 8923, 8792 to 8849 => 4.05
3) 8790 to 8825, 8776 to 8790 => 4.29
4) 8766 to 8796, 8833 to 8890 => 4.32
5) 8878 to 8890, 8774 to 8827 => 4.40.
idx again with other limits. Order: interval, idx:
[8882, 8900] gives 8893.13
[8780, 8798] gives 8787.28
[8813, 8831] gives 8817.68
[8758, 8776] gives 8775.15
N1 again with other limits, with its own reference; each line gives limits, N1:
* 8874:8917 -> 0.39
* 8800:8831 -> 0.20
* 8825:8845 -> 0.38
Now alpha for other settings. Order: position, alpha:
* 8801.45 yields 0.22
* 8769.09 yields -0.16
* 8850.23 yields -0.14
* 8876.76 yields -0.14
